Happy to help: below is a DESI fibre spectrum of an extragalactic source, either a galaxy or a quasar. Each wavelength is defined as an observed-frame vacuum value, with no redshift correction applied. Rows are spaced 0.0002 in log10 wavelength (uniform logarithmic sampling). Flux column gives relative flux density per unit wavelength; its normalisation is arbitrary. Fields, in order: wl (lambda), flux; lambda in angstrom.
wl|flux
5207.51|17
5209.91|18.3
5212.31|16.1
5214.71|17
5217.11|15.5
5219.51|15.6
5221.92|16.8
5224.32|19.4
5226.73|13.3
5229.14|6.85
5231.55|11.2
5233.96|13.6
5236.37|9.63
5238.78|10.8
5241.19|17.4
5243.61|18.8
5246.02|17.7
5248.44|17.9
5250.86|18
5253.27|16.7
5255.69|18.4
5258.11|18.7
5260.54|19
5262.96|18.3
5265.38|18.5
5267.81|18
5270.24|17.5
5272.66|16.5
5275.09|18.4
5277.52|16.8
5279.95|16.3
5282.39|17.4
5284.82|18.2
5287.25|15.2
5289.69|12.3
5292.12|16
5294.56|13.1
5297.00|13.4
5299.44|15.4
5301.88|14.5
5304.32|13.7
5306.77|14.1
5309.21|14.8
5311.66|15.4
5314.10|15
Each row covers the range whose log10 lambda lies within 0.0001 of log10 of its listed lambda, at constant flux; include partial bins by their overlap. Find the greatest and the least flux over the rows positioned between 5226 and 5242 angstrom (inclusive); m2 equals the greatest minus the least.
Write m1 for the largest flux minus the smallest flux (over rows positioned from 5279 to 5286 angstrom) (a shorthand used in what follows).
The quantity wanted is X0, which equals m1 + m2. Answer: 12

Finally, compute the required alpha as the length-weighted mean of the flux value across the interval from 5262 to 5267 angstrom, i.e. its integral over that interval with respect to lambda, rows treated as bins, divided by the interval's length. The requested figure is 18.4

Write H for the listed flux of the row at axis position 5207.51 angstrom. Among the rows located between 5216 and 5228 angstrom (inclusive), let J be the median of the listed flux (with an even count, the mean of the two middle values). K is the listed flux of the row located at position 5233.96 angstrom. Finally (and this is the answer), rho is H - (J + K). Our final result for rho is -12.2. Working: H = 17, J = 15.6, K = 13.6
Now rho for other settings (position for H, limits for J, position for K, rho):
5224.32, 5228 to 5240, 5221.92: -8.2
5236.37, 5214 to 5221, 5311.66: -21.4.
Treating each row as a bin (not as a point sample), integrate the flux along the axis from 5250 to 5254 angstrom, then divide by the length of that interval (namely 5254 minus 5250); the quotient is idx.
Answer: 17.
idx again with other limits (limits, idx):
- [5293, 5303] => 14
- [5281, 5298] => 15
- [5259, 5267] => 19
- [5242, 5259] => 18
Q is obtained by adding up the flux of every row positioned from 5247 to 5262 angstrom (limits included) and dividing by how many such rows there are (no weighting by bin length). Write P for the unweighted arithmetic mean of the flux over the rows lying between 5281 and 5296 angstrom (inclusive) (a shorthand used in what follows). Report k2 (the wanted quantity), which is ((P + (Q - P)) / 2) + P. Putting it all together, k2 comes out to 24.4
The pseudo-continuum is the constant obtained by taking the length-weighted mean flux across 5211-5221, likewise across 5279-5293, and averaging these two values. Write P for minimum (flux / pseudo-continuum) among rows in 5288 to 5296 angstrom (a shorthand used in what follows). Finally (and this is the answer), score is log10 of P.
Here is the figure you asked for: -0.11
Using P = 0.77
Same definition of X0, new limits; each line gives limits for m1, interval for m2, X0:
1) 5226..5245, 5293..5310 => 14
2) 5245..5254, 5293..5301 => 4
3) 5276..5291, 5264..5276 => 8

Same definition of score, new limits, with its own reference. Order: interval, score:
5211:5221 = -0.01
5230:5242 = -0.22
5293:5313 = -0.09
